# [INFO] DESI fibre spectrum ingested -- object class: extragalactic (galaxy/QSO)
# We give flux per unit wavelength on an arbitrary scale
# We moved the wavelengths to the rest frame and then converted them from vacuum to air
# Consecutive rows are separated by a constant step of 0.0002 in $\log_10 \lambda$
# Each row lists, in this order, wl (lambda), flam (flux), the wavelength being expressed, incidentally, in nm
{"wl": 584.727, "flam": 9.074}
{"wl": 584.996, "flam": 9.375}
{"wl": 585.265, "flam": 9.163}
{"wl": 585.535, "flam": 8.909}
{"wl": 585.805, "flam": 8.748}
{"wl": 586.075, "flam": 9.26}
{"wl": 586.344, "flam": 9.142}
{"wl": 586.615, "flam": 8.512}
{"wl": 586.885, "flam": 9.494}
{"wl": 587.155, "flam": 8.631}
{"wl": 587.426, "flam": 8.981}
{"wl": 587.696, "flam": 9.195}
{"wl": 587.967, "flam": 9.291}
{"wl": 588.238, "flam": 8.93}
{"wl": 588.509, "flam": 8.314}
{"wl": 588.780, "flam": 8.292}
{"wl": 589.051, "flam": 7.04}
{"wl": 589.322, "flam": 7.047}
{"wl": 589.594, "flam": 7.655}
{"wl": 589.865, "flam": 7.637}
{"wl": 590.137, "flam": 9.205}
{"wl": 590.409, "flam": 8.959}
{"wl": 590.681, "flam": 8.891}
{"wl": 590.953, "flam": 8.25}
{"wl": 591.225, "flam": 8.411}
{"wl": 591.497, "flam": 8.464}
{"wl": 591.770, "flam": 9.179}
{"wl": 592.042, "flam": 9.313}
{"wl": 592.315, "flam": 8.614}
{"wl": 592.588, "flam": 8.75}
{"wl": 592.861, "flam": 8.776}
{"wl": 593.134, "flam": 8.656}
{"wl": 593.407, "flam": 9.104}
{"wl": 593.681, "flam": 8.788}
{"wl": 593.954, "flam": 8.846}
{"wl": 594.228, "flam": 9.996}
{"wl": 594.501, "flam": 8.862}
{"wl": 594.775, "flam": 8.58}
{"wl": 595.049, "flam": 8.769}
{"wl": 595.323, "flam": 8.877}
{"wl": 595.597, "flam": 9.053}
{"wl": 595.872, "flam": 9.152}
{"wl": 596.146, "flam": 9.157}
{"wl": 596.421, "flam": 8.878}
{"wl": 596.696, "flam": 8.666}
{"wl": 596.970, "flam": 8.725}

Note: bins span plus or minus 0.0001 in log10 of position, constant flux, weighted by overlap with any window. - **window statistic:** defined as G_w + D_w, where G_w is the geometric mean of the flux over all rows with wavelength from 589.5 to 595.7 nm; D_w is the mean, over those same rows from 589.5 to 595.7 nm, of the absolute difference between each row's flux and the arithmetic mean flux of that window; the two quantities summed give 9.09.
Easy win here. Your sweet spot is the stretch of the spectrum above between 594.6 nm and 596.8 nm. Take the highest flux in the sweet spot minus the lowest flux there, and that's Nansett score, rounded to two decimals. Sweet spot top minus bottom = 0.58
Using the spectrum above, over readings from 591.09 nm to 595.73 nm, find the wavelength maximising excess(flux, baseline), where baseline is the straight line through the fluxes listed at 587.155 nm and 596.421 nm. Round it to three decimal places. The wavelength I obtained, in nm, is 594.228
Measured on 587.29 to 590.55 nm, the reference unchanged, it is 587.967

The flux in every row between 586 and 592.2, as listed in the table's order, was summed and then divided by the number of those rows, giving 8.61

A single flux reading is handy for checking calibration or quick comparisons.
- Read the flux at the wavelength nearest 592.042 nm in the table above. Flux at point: 9.313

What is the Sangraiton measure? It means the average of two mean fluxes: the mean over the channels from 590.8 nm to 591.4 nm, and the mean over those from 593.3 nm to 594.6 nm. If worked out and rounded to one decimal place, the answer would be 8.7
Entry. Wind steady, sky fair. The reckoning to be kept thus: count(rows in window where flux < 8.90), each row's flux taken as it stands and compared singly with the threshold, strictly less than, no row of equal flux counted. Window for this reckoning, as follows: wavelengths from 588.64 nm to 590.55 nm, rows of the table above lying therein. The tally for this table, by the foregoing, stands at 5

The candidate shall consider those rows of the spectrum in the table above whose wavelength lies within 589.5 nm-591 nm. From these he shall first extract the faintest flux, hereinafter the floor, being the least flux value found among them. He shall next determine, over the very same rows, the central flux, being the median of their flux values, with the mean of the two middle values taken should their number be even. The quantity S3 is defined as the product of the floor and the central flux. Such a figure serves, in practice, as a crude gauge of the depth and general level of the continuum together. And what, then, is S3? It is 65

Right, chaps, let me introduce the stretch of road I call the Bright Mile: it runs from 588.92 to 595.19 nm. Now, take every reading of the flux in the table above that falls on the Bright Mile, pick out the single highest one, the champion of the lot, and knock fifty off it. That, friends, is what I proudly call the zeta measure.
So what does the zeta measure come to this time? -40.0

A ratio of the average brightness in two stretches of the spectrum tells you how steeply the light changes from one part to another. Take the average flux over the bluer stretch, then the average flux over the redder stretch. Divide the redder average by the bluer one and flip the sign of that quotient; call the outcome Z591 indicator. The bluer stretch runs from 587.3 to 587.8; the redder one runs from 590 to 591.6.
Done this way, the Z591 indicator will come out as -0.96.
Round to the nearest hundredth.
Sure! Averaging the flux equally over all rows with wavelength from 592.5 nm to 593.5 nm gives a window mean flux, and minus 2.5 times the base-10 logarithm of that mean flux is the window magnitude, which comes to -2.36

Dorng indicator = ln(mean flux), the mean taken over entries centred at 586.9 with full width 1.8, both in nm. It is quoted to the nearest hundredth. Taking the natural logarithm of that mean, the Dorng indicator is 2.20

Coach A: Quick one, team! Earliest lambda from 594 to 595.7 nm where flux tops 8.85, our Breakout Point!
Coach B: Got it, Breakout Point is 594.228 nm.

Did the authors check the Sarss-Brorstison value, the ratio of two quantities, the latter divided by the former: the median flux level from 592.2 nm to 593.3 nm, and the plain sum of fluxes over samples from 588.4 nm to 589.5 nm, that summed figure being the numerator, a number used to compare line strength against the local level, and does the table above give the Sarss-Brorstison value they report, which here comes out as 3.53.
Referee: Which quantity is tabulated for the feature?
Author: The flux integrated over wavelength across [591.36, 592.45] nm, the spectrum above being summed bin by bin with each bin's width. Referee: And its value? 9.7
